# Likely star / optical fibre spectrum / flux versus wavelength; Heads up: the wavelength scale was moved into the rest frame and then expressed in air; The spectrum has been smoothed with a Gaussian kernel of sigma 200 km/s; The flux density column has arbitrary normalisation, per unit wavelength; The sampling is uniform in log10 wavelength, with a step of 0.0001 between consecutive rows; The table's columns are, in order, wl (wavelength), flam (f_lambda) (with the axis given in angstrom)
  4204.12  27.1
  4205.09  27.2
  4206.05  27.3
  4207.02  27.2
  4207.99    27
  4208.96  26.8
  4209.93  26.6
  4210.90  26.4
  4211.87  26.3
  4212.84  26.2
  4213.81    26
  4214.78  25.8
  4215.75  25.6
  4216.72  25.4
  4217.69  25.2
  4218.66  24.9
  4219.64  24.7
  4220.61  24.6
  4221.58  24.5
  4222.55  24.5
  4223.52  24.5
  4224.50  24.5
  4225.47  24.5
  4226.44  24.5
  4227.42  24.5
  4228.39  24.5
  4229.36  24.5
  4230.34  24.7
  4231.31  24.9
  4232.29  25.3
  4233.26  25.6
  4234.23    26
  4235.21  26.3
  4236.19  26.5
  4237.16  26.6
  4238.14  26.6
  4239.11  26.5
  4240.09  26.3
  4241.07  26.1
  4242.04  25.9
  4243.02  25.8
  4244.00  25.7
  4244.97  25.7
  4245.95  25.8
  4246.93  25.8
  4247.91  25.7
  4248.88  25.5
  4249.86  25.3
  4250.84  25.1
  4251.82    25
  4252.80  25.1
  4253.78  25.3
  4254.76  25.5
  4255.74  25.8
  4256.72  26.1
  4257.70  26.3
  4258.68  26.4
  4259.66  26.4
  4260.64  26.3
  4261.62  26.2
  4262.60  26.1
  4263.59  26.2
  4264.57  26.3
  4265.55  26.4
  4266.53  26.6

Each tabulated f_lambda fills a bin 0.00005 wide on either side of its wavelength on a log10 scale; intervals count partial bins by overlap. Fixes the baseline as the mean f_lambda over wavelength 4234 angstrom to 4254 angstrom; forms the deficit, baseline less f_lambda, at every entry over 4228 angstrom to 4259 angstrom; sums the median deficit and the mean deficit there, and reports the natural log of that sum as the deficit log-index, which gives -1.5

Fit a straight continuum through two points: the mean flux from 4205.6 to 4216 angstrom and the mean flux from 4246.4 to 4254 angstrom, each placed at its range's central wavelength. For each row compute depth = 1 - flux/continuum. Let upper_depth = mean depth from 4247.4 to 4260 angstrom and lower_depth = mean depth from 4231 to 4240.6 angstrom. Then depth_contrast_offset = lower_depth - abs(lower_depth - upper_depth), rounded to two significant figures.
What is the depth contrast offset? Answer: -0.016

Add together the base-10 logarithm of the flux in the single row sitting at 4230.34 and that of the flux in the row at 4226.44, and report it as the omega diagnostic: 2.78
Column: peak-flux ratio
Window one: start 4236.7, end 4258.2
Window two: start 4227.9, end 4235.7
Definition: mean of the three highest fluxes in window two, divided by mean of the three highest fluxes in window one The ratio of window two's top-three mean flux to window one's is 0.98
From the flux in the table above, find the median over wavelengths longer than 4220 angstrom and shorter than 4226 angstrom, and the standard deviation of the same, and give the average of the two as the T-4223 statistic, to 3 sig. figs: 12.3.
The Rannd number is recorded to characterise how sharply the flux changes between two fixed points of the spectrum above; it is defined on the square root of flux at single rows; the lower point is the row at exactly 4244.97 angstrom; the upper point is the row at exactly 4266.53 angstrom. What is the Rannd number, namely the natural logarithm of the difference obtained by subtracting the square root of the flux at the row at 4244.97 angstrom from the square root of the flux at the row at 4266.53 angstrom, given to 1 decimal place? -2.4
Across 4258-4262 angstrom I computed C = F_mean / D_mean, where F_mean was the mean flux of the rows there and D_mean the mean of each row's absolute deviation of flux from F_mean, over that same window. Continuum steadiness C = 351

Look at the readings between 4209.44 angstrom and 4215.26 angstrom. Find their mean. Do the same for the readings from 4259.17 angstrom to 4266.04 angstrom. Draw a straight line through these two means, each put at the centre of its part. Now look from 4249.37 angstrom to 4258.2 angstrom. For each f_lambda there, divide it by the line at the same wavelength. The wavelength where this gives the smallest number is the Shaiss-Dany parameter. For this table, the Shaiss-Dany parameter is 4251.82 angstrom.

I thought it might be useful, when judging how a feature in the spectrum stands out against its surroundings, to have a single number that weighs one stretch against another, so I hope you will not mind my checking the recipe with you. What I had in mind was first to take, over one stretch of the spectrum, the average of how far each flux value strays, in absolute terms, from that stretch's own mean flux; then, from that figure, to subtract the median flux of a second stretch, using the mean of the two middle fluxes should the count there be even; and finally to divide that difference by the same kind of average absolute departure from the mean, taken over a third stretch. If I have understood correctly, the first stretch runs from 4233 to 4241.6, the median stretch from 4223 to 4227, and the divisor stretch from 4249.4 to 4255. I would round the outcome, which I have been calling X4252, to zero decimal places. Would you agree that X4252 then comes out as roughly -162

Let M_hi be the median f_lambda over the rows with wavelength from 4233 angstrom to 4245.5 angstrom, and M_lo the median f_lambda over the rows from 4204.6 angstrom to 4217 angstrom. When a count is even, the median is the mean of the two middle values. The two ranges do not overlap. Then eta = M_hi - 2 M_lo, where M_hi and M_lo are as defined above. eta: -26.7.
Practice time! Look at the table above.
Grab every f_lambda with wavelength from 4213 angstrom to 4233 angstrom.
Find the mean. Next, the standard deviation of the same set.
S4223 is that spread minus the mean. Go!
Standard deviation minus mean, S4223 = -24.4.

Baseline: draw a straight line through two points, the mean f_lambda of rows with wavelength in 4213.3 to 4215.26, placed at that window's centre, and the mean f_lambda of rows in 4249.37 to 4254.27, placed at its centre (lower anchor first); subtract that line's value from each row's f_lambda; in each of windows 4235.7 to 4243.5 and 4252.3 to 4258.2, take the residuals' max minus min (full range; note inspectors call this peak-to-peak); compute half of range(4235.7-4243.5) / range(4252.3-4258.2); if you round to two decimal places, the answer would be 0.27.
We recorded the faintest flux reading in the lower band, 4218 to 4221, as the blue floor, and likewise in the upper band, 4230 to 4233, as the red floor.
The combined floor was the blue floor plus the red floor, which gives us 49.3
